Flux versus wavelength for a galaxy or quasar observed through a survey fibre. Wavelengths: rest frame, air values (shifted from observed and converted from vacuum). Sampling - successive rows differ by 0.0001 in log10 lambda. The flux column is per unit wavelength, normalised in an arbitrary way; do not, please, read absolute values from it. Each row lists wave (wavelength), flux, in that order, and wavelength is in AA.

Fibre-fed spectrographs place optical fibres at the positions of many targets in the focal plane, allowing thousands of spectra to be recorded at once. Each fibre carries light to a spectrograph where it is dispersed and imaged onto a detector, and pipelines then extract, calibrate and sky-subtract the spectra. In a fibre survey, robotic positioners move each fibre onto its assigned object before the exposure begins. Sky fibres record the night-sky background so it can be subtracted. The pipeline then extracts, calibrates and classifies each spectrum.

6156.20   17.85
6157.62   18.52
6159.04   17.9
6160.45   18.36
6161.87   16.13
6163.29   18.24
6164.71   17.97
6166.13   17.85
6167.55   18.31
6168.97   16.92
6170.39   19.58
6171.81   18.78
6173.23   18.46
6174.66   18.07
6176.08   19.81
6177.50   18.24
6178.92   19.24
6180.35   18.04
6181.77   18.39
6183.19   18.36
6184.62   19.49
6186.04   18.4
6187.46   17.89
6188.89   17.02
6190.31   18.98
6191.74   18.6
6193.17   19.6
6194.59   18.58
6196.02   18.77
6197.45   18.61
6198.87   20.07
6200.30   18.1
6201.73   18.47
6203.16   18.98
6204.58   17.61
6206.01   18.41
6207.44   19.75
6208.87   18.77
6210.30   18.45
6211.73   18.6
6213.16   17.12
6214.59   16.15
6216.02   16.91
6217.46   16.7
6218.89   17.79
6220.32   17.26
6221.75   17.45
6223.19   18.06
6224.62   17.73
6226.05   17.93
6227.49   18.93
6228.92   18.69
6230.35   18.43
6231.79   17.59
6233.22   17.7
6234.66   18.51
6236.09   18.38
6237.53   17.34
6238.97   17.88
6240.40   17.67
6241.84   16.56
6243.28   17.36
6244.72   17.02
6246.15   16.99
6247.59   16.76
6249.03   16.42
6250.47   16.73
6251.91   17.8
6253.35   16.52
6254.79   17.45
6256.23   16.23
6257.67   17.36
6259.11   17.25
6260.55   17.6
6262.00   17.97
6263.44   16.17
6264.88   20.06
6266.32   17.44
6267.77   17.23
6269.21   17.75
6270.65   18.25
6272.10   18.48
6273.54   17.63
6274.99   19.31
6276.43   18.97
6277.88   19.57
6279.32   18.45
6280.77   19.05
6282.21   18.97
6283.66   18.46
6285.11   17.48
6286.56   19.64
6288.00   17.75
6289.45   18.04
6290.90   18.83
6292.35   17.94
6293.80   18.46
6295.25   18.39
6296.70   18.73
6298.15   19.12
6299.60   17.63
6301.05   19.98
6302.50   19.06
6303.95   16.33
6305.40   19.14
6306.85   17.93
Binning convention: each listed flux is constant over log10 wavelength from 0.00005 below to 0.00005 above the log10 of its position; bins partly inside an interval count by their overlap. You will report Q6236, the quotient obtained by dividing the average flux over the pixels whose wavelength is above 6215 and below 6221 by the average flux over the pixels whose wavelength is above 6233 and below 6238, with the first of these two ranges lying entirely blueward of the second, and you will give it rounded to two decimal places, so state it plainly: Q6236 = 0.95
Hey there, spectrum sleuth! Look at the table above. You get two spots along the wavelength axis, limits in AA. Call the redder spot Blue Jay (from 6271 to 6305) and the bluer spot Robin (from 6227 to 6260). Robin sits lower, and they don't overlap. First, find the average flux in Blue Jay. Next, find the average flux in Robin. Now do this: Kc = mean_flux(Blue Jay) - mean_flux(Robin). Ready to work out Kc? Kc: 1.1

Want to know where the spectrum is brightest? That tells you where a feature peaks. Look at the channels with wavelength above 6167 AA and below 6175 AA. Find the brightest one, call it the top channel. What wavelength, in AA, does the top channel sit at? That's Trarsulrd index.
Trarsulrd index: 6170.39 AA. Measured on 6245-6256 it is 6251.91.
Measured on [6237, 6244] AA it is 6238.97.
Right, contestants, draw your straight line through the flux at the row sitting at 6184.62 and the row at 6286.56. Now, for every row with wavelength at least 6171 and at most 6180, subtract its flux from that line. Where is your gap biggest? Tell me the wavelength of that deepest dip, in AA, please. 6174.66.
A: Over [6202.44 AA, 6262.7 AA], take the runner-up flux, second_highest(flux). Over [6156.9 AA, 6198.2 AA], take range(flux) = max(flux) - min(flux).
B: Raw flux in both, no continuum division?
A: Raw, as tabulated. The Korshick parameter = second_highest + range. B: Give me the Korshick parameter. 22.7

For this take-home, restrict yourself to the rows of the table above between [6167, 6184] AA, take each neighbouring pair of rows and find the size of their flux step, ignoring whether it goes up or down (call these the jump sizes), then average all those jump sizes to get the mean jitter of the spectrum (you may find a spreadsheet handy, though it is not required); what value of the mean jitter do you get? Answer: 1.04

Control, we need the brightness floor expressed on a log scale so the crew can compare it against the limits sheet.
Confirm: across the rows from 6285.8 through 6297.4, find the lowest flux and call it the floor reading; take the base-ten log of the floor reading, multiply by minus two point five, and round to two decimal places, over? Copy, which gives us -3.12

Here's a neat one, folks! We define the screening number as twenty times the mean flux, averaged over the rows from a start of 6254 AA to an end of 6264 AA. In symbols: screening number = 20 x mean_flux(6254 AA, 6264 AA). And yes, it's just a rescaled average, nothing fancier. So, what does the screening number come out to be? 343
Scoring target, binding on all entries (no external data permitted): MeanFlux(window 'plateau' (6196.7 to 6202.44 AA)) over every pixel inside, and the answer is 18.8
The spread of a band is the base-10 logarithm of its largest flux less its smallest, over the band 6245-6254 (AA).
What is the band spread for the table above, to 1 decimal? 0.1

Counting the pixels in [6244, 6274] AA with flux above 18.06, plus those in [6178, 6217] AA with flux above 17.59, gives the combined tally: 26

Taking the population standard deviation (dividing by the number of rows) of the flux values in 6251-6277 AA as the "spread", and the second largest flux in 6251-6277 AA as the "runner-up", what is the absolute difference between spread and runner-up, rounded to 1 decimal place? 18.3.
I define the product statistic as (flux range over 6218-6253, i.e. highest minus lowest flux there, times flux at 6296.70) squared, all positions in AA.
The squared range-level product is 2210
